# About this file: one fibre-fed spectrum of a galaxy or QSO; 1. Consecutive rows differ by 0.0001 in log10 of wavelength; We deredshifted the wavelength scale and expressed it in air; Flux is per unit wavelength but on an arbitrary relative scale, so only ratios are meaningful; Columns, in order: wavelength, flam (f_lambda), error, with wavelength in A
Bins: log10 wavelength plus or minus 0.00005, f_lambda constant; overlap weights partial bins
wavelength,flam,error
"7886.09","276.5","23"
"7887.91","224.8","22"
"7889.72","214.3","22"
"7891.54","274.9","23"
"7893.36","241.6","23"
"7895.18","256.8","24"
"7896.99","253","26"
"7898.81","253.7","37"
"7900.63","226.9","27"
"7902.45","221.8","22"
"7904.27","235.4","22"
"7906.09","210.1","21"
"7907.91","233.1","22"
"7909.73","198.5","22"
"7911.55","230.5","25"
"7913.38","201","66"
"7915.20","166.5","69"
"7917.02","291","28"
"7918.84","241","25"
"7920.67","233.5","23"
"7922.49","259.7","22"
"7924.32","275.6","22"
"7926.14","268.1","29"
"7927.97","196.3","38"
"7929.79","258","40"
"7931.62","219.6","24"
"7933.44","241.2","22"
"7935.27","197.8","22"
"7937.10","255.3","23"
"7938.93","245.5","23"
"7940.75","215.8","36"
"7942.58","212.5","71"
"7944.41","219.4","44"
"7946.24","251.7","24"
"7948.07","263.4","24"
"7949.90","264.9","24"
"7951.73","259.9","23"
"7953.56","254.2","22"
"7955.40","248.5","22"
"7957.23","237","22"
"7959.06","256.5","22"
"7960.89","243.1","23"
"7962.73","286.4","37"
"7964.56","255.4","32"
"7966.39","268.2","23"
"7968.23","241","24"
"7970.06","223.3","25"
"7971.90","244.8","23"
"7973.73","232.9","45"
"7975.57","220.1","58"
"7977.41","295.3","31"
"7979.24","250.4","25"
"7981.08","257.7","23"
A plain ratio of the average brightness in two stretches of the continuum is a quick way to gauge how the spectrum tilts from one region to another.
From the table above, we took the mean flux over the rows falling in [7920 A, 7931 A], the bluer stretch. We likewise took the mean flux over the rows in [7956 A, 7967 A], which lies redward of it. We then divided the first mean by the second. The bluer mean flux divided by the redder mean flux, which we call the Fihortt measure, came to 0.96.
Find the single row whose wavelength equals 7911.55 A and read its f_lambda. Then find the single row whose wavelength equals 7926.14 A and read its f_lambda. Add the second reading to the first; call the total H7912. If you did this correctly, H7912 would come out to 499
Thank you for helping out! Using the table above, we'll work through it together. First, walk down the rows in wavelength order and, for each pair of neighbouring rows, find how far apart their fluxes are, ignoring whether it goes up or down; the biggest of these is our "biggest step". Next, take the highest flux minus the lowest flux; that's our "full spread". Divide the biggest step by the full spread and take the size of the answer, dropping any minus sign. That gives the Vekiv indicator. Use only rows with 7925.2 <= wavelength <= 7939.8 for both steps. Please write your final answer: 1.0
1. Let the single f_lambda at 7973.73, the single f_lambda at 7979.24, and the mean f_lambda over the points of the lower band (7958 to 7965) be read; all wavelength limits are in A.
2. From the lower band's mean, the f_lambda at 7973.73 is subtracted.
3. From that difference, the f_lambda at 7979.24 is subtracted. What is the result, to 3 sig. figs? -223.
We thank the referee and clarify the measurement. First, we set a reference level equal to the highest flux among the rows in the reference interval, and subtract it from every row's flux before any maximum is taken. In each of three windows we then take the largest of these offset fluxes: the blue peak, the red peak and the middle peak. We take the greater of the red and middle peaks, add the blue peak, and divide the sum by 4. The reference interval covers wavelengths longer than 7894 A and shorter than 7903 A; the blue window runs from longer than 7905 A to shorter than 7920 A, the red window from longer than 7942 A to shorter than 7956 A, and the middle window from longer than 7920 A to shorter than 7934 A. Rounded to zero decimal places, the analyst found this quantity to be 13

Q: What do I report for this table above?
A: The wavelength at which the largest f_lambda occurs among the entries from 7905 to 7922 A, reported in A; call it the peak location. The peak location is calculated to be 7917.02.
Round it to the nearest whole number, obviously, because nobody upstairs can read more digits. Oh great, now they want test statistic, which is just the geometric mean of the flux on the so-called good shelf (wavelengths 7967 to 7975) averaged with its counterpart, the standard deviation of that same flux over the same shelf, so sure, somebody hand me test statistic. 122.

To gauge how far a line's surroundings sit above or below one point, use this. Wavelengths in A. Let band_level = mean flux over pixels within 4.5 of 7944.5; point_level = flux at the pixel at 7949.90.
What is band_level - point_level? -32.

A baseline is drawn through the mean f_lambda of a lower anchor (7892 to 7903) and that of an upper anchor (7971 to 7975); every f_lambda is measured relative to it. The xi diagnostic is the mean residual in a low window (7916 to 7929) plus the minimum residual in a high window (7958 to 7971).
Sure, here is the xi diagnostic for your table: -5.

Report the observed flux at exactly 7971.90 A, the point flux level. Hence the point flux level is 244.8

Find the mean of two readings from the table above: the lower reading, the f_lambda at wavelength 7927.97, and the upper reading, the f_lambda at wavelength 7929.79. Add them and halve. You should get 227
